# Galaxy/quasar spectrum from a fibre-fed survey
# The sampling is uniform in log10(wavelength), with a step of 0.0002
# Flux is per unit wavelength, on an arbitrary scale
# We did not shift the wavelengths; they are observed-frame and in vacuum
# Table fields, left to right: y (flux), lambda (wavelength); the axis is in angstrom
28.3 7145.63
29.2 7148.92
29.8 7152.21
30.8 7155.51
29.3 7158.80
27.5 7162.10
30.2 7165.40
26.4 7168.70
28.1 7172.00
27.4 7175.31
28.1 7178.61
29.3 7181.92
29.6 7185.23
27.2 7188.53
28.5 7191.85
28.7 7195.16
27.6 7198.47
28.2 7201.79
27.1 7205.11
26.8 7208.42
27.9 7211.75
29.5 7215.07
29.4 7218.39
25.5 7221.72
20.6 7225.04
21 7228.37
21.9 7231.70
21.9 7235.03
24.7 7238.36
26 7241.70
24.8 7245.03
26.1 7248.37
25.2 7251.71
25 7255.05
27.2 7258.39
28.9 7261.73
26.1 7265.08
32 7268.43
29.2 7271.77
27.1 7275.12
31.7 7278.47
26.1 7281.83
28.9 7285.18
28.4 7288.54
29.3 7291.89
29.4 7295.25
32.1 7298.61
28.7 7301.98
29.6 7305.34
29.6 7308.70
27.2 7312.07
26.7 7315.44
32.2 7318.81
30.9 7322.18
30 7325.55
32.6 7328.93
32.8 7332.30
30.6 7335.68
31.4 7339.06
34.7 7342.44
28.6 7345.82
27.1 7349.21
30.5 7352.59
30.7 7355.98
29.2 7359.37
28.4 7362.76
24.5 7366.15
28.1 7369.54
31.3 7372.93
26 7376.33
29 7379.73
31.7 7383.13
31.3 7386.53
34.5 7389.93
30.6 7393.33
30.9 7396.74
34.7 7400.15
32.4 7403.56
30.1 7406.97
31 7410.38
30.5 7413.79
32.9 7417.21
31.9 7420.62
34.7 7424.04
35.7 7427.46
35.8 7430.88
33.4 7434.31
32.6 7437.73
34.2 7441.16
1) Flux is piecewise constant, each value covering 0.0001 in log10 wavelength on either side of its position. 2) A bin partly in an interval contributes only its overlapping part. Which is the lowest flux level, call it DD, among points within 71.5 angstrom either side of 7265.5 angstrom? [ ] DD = 20.6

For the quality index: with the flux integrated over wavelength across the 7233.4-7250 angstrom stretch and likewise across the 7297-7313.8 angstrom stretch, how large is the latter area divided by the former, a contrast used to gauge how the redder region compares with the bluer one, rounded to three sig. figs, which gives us 1.20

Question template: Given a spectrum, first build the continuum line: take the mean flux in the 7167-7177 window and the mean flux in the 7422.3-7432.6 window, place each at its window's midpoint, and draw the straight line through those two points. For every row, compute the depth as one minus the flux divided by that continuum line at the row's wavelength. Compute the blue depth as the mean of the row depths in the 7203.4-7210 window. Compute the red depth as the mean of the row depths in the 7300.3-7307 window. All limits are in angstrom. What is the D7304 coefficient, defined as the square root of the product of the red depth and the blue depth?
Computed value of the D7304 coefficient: 0.061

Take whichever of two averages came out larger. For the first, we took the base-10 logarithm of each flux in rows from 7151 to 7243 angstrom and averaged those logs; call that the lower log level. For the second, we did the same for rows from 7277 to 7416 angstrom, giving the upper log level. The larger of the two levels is 1.477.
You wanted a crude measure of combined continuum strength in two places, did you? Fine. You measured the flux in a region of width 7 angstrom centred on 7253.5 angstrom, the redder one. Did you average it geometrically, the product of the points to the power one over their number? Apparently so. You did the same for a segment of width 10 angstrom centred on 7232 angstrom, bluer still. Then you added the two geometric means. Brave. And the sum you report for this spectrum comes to 46.7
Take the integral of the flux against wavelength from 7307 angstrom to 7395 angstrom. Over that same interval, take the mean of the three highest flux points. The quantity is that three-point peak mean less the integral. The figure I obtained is -2607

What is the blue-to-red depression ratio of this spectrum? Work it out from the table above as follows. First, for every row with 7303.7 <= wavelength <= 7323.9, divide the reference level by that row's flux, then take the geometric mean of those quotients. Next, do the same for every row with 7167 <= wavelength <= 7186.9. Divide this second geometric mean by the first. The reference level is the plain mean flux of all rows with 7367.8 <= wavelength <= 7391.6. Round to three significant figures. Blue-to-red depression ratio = 1.04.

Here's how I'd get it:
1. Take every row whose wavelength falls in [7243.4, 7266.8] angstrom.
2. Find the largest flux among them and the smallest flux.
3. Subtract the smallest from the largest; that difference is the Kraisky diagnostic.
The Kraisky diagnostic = 4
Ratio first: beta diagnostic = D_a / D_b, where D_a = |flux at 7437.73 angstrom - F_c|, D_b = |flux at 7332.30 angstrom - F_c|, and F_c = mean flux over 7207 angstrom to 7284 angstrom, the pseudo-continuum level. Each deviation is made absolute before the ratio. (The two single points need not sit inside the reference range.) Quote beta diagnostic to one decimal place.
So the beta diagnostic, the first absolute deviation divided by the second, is 1.0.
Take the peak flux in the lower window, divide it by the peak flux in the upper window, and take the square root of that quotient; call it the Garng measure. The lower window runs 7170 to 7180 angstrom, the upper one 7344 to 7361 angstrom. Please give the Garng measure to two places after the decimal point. 0.96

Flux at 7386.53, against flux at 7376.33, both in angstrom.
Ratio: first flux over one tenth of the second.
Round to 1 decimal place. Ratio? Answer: 12.0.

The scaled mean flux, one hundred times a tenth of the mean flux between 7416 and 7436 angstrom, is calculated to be 341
